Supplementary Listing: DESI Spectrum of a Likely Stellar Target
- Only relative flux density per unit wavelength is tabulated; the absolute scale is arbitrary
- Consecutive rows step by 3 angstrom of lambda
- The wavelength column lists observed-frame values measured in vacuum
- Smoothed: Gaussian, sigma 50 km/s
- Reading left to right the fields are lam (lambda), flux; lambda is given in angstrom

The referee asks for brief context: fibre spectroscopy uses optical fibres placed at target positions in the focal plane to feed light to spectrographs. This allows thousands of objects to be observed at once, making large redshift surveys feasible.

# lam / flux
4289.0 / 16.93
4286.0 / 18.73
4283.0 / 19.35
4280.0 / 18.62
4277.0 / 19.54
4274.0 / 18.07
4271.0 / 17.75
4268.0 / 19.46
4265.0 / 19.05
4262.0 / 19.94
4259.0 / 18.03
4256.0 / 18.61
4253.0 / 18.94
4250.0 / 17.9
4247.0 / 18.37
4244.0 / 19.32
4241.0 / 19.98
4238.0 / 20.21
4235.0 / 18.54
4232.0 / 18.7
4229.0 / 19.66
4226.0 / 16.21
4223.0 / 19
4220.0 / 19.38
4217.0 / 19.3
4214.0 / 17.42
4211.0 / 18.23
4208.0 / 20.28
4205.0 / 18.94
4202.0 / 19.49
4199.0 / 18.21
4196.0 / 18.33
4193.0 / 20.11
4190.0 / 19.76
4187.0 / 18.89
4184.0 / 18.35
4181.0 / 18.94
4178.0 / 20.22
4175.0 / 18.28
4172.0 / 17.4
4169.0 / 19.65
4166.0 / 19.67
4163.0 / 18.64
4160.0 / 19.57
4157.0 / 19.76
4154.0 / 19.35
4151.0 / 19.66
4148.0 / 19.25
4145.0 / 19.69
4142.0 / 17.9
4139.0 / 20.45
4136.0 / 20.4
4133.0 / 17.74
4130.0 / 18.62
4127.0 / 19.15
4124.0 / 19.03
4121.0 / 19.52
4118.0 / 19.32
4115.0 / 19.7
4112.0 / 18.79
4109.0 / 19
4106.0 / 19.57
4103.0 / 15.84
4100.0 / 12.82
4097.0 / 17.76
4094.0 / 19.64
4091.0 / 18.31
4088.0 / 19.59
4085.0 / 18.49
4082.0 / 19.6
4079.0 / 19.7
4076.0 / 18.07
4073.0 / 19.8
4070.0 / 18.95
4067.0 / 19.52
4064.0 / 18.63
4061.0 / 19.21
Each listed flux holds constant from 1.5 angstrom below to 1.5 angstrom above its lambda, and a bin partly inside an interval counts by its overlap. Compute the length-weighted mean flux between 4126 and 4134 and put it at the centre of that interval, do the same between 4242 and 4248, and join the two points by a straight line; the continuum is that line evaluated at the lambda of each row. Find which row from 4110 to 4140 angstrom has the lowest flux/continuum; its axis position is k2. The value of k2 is 4133.0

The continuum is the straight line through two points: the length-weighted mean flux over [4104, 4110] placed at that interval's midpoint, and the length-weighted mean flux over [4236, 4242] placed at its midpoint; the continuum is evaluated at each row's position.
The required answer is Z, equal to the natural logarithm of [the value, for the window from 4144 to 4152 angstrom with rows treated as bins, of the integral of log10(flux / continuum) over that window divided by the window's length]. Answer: -5.4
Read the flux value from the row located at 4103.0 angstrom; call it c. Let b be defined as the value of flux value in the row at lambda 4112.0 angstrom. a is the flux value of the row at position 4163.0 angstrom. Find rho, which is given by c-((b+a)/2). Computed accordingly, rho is -2.9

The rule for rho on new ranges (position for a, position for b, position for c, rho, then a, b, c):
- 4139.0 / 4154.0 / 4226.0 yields -3.7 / 20.45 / 19.35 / 16.21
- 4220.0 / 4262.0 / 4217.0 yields -0.4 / 19.38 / 19.94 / 19.3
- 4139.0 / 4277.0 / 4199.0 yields -1.8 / 20.45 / 19.54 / 18.21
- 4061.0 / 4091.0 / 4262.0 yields 1.2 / 19.21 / 18.31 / 19.94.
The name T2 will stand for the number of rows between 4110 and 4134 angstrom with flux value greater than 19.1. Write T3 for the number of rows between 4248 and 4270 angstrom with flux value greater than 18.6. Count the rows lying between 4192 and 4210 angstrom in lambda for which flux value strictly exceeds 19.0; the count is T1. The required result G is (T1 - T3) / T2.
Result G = -0.5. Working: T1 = 3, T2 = 4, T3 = 5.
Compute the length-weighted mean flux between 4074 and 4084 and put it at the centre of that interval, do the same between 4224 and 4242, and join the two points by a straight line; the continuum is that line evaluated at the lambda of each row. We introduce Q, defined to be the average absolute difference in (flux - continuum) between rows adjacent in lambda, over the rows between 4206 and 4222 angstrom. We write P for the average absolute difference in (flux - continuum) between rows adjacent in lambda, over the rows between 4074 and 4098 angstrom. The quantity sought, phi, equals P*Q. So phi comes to 1.5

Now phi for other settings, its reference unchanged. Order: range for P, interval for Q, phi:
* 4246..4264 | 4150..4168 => 0.5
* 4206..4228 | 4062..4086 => 1.3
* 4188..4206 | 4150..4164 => 0.4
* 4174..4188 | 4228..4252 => 0.8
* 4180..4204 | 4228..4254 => 0.6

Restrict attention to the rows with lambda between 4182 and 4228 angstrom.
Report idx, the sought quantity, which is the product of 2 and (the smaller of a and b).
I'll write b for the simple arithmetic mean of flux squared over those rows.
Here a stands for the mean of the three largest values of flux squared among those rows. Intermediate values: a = 402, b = 354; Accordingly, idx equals 708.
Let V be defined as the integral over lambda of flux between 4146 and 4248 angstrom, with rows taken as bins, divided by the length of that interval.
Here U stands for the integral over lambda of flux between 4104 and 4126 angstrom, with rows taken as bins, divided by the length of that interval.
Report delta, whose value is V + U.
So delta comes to 38.2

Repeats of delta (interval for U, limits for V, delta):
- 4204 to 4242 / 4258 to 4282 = 37.7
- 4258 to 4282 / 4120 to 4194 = 38.0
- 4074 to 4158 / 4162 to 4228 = 37.7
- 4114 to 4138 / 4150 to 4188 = 38.3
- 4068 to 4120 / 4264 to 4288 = 37.3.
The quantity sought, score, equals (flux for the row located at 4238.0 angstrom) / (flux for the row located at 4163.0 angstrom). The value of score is 1.08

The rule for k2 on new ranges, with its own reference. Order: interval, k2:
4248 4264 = 4250.0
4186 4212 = 4211.0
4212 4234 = 4226.0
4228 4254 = 4250.0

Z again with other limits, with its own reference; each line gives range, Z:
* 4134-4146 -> -5.2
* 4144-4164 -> -6.5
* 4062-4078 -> -5.1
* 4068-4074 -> -4.3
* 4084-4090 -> -5.7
